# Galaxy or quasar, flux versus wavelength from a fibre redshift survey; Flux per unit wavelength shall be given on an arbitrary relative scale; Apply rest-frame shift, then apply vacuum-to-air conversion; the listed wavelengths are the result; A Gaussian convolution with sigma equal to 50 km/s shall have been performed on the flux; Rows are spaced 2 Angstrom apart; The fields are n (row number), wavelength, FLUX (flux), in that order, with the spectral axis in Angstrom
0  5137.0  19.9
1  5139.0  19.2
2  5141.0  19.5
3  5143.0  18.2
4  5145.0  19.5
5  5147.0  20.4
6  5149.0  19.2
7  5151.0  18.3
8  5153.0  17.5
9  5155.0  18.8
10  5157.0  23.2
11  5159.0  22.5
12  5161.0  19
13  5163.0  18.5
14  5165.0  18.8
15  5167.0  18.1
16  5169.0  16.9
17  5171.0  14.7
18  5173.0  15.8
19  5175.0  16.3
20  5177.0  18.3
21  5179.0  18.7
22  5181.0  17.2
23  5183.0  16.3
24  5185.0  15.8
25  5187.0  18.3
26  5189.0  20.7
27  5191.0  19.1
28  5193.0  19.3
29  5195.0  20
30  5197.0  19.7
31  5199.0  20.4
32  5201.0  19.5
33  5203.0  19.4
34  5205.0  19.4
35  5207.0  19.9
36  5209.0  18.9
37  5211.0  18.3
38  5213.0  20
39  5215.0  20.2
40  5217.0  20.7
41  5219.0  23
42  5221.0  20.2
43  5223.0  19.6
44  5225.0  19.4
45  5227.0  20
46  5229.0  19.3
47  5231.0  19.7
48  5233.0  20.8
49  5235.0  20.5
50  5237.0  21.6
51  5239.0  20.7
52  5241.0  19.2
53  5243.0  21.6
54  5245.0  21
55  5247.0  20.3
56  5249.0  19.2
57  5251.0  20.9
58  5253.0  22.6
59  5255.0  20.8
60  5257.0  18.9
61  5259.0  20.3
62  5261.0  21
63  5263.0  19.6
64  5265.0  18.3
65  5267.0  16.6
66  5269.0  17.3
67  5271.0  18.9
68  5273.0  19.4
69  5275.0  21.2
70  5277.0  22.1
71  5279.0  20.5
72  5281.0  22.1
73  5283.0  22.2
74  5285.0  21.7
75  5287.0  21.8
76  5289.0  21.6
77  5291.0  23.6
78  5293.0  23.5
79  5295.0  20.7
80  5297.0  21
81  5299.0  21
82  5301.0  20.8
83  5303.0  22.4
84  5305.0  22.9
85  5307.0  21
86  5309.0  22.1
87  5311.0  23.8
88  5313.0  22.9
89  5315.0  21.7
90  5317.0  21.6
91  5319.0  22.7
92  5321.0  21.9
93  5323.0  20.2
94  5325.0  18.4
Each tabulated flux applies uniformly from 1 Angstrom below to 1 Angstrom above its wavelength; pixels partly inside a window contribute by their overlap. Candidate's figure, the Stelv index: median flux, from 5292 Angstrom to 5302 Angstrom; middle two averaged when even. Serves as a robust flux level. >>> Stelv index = 21.00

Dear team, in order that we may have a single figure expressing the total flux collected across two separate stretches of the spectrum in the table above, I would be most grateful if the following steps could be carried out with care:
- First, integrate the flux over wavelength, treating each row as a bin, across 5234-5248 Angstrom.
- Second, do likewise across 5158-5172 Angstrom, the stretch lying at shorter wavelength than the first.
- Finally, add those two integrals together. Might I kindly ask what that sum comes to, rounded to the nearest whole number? 547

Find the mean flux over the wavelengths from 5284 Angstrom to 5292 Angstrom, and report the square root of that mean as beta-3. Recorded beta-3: 4.7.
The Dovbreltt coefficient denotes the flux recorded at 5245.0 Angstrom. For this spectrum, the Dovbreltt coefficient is 21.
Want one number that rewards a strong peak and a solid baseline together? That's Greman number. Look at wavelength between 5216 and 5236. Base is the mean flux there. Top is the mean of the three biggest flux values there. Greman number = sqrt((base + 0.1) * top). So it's 21.0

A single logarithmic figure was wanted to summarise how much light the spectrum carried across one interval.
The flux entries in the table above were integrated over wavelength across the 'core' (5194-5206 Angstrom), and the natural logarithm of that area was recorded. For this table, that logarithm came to 5.5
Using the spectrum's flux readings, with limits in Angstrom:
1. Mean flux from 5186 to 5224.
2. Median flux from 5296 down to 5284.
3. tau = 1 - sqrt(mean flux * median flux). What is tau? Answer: -19.8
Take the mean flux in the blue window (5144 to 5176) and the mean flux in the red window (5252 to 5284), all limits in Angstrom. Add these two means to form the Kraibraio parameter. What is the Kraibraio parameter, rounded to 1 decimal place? 38.7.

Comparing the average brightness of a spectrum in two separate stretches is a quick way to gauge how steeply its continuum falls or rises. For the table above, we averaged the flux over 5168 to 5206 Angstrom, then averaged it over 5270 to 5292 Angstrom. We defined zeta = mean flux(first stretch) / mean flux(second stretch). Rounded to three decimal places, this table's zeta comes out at 0.852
